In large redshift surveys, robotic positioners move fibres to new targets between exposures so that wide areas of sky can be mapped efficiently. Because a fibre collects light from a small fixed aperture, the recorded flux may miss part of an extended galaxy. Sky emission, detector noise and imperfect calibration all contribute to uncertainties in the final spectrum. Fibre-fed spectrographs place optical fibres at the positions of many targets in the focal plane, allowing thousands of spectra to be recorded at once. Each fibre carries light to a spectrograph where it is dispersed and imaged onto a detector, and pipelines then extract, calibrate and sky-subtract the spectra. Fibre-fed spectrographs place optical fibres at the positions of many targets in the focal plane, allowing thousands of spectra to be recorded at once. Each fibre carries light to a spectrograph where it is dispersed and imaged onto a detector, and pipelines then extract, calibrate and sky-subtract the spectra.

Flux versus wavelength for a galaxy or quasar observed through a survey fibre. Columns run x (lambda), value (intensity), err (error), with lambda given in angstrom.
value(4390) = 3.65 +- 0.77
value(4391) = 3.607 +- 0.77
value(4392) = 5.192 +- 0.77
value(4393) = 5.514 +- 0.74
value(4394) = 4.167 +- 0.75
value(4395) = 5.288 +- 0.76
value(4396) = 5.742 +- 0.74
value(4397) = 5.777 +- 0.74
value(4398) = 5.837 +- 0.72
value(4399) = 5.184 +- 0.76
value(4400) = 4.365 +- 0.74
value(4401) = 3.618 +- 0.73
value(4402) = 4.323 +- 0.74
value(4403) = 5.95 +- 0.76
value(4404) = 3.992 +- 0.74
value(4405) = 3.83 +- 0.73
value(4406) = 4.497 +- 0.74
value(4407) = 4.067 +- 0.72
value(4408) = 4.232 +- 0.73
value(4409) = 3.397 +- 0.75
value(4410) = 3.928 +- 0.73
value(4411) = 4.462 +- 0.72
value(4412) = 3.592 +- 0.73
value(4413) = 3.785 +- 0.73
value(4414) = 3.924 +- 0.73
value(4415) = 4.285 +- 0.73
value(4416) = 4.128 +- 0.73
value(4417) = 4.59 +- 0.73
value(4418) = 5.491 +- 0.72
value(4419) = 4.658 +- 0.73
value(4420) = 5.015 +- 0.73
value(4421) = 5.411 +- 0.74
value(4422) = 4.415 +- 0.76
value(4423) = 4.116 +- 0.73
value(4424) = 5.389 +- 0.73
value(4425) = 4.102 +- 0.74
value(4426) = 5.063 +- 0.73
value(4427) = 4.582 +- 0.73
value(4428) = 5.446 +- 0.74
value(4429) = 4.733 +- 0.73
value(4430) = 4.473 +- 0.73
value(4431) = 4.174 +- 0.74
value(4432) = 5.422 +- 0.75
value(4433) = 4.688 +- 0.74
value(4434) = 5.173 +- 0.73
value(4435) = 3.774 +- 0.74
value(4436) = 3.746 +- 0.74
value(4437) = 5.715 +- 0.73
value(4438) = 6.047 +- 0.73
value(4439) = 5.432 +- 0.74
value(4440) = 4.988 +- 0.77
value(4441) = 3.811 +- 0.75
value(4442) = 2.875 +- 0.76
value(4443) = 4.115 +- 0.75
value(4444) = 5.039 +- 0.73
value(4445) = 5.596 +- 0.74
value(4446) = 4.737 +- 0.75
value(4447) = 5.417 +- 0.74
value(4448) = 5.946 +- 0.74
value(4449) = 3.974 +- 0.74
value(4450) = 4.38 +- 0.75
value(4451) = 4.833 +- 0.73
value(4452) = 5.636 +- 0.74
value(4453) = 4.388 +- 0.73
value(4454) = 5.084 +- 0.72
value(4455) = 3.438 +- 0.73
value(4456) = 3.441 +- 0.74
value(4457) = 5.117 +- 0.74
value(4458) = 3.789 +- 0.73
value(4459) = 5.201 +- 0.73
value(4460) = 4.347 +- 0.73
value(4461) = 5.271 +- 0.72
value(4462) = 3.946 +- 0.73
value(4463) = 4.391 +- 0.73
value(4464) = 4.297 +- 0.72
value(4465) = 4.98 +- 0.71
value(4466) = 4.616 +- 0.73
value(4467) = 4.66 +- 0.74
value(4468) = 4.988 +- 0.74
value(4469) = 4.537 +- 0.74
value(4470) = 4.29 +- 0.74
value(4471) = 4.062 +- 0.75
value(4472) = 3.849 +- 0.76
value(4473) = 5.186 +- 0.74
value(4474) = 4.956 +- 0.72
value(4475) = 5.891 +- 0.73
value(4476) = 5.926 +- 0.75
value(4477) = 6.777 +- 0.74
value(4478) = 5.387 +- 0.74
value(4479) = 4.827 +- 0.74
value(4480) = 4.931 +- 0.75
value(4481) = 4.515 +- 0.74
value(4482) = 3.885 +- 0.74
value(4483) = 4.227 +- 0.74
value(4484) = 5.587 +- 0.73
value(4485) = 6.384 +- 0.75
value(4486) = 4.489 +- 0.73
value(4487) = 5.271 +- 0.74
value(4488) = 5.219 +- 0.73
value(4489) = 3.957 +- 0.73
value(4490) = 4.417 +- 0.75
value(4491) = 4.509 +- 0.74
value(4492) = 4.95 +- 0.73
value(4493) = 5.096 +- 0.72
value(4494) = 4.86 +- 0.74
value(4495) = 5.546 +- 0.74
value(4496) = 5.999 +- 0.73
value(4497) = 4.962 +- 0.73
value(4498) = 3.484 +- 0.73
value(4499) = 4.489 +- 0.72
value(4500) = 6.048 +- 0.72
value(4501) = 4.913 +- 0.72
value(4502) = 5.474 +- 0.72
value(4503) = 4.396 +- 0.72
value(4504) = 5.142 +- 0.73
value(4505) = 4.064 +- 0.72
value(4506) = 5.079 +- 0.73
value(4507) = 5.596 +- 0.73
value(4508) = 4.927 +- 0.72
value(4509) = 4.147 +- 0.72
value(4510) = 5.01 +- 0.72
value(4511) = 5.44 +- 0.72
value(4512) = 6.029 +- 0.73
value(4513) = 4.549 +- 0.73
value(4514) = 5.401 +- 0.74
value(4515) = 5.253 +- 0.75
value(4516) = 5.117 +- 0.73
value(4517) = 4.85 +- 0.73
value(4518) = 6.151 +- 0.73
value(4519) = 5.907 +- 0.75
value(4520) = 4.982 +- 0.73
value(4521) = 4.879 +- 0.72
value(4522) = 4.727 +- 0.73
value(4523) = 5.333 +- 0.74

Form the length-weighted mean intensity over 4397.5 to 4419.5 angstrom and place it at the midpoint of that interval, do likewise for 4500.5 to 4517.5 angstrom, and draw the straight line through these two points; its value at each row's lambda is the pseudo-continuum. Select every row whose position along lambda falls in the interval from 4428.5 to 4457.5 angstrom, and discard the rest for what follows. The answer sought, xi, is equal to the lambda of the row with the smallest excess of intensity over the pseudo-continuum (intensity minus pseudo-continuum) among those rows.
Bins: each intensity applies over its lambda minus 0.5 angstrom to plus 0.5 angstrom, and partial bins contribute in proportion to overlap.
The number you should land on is 4442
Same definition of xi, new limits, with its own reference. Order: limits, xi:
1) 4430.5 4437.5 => 4436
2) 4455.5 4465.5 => 4456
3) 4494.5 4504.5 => 4498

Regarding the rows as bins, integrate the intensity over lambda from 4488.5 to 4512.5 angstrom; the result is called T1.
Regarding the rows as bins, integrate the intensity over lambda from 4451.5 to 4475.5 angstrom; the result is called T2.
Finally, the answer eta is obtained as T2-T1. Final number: -8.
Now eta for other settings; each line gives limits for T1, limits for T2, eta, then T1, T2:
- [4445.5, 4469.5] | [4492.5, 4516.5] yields 10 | 111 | 121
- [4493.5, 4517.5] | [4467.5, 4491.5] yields -3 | 121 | 118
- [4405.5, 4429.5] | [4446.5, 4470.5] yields 4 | 107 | 111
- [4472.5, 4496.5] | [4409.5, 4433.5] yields -13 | 123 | 110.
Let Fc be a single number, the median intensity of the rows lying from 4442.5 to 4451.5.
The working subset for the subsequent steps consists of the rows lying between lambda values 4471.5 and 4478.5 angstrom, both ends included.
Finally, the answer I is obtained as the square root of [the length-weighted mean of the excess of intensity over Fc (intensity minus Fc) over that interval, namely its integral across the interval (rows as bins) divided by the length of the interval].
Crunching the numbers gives 0.8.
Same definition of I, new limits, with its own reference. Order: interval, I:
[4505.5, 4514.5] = 0.5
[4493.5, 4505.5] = 0.3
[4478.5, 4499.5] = 0.1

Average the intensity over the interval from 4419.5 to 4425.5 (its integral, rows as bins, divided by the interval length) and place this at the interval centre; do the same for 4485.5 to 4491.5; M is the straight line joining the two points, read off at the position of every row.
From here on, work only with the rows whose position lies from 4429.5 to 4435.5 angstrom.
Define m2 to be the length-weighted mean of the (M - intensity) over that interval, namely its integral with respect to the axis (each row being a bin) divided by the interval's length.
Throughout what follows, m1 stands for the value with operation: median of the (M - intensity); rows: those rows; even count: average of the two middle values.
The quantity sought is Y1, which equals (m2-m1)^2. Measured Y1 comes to 0.001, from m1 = 0.15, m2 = 0.1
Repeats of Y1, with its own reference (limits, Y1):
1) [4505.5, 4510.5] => 0.004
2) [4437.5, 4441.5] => 0.020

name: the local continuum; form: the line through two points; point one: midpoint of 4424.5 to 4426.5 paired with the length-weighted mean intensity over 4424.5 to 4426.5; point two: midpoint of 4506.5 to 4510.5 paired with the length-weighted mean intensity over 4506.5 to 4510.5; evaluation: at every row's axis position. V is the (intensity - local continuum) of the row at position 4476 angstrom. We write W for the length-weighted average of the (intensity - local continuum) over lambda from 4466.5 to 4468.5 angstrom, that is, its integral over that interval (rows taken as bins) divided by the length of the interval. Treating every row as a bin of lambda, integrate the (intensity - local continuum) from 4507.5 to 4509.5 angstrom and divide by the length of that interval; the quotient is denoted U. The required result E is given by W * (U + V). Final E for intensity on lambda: 0.05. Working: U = -0.38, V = 1.1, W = 0.07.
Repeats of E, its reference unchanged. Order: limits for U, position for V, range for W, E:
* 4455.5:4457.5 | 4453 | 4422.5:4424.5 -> -0.13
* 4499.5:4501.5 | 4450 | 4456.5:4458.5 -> -0.08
